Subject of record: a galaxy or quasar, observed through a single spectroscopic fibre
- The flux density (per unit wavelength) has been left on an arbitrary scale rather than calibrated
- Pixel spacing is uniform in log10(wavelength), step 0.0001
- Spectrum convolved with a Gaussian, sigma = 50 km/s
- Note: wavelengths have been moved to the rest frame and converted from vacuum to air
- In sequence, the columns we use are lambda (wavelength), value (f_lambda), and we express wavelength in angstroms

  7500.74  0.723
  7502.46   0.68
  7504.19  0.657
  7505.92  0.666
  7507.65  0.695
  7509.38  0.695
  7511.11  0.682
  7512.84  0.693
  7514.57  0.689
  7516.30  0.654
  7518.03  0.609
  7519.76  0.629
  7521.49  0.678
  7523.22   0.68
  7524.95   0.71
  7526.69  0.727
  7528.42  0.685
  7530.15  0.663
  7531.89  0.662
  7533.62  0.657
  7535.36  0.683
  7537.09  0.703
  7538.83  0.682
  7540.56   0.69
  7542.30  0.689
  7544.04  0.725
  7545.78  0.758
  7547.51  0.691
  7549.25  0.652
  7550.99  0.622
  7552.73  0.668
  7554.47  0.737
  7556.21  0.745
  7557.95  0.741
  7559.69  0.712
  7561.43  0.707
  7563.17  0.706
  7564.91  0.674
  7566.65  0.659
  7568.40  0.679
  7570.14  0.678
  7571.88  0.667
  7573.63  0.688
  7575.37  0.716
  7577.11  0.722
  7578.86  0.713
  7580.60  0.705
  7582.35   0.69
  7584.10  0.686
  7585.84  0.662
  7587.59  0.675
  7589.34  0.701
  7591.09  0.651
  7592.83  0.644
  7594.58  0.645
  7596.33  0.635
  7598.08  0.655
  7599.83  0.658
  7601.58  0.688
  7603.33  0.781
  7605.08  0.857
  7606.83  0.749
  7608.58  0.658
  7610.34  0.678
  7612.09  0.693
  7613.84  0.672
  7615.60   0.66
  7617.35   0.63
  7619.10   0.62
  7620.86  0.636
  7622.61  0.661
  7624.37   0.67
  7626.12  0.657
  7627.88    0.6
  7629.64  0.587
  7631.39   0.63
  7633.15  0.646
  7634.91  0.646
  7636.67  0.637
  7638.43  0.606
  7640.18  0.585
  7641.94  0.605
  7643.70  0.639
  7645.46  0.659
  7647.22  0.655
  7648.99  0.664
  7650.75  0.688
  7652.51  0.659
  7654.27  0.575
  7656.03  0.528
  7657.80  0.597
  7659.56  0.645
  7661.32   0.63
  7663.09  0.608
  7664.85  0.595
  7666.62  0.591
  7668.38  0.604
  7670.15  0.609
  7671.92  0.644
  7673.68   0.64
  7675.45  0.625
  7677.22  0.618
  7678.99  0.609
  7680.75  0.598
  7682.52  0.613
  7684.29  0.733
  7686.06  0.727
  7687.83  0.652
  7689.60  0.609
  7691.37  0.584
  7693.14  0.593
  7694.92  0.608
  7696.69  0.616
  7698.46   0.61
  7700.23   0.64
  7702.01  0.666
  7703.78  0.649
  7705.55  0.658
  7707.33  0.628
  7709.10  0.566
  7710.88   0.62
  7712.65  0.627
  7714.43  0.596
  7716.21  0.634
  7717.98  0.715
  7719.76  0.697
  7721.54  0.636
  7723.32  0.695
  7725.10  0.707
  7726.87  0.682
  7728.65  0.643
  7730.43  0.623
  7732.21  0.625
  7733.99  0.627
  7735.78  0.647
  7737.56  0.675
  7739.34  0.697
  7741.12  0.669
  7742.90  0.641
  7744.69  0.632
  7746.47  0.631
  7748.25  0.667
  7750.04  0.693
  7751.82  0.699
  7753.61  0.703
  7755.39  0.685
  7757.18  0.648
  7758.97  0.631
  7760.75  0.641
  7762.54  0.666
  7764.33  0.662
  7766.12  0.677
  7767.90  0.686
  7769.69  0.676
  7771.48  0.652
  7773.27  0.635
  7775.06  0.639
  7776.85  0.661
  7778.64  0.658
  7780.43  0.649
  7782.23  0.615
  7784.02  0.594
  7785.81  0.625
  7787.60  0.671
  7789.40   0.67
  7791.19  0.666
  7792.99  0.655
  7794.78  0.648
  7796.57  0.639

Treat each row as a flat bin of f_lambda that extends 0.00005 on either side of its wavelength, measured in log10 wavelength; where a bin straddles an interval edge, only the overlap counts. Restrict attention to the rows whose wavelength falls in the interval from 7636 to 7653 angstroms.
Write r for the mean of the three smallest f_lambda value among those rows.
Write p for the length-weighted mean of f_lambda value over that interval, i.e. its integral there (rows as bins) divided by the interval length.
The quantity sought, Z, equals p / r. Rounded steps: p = 0.64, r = 0.599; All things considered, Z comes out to 1.07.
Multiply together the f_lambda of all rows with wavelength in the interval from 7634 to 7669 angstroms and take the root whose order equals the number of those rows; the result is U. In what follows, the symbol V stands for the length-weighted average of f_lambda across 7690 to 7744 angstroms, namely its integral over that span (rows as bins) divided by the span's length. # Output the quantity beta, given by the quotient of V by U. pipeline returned 1.04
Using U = 0.62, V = 0.642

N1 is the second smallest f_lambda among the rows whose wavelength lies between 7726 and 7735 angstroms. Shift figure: 0.625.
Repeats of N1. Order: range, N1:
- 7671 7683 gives 0.609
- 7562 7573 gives 0.667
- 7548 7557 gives 0.652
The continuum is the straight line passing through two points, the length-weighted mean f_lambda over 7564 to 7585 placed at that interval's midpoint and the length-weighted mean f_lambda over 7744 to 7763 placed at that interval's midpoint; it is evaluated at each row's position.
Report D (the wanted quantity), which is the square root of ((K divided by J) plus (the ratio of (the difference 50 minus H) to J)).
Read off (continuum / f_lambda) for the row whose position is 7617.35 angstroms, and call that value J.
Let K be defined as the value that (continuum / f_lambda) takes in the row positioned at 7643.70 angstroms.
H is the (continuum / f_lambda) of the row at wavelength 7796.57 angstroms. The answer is 6.8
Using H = 1.03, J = 1.09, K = 1.06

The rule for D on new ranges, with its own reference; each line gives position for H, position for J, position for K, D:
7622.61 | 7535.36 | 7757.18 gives 7.0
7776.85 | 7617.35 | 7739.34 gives 6.8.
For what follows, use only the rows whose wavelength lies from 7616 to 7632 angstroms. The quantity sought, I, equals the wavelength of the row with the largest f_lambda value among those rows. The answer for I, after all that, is 7624.37 angstroms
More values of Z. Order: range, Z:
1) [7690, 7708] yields 1.05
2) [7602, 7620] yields 1.10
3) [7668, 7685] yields 1.04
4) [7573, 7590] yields 1.03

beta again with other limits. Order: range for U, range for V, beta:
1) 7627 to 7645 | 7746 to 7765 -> 1.08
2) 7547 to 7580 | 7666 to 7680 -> 0.89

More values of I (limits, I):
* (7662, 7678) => 7671.92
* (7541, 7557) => 7545.78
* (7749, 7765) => 7753.61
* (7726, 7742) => 7739.34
